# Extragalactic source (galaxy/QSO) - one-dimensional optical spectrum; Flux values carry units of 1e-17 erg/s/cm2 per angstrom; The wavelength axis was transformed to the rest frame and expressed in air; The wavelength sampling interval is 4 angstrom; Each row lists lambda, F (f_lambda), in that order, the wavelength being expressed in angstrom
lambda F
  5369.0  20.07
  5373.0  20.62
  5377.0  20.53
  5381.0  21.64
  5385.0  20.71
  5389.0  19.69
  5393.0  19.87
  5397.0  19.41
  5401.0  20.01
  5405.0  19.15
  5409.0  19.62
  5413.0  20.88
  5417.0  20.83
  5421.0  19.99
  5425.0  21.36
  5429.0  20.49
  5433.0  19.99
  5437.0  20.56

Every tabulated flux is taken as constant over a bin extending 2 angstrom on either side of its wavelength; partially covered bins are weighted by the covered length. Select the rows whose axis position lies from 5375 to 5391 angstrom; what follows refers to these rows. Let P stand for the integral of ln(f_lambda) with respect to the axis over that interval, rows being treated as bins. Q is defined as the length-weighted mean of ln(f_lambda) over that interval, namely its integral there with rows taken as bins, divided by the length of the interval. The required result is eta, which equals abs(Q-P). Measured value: 45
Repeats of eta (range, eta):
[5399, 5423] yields 69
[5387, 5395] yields 21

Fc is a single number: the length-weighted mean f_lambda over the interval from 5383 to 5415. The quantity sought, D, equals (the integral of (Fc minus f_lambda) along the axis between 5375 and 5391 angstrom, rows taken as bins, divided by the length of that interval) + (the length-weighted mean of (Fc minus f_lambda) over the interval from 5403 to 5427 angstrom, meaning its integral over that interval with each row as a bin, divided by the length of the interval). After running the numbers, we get -1.1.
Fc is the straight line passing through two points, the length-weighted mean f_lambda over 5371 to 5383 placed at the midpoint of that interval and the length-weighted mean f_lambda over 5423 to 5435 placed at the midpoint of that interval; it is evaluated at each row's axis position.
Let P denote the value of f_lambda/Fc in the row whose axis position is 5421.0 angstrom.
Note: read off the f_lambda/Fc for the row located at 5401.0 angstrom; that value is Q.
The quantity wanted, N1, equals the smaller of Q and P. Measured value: 0.96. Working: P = 0.97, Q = 0.96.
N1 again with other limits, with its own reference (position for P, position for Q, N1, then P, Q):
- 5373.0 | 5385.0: 0.98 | 0.98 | 0.99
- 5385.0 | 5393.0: 0.95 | 0.99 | 0.95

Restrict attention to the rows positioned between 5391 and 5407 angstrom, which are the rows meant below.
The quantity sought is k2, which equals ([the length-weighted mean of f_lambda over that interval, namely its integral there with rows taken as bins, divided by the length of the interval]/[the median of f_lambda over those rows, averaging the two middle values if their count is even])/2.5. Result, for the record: 0.399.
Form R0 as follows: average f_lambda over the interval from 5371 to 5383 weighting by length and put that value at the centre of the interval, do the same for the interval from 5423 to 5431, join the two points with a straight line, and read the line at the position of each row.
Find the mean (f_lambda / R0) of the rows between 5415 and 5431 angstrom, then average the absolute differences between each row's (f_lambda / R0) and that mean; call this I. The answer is 0.0204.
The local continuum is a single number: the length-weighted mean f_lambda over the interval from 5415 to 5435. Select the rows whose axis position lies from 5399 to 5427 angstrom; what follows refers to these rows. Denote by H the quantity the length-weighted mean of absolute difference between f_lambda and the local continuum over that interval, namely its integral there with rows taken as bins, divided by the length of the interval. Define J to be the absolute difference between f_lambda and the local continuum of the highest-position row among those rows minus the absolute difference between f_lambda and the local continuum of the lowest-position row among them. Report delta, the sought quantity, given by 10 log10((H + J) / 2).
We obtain -3.0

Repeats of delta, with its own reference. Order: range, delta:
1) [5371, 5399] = -1.0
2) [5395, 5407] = -2.0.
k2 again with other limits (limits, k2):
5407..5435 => 0.399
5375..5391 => 0.400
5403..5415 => 0.405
